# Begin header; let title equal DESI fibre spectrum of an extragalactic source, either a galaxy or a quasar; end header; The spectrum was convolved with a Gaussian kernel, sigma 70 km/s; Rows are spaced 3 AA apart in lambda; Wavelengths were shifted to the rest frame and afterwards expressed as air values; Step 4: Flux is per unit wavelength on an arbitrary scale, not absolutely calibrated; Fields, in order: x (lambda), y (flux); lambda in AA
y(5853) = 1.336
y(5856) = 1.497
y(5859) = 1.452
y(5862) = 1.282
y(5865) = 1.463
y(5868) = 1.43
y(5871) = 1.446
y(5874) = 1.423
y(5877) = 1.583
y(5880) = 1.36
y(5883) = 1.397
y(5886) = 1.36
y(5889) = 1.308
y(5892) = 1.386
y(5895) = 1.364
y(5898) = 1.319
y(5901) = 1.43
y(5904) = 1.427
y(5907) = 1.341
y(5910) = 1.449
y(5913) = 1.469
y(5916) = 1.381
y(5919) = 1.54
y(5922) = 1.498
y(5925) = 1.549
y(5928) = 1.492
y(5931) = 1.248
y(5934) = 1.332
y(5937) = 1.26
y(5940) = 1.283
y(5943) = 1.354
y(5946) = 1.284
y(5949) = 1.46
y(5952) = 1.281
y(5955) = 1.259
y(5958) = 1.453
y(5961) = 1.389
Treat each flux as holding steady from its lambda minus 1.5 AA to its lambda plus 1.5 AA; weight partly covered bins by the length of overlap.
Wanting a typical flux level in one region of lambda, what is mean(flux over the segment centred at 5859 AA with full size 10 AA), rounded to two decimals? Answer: 1.41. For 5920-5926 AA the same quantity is 1.52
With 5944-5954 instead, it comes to 1.34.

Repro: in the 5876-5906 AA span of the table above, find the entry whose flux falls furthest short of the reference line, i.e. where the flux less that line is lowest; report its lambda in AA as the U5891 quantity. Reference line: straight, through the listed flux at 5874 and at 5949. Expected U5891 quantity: 5889 AA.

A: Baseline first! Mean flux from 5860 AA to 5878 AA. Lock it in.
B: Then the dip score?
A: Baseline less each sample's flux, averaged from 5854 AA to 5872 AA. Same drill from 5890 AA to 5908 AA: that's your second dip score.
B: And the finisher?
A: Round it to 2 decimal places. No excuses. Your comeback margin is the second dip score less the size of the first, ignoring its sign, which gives 0.05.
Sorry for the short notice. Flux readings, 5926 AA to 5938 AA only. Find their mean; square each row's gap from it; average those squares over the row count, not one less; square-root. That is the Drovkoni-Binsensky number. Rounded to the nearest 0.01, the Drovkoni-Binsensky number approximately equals 0.10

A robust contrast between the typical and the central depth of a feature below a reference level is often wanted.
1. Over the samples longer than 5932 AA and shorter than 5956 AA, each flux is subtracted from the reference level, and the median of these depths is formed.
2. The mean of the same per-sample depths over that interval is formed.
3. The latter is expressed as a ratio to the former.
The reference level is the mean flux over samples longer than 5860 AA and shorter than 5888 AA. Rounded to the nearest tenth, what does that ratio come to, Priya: 0.8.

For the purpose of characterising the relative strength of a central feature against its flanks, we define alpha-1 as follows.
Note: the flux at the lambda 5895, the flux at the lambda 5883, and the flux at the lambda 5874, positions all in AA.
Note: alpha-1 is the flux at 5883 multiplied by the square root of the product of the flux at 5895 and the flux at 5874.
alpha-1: 1.95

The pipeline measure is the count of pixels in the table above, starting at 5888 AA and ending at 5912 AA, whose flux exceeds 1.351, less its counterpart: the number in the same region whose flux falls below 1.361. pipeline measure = 2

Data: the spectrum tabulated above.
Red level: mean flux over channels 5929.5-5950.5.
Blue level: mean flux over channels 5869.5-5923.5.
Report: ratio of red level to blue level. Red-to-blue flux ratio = 0.93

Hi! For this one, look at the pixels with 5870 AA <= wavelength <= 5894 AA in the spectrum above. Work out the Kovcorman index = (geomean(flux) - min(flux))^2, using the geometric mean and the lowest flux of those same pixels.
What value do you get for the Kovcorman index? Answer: 0.010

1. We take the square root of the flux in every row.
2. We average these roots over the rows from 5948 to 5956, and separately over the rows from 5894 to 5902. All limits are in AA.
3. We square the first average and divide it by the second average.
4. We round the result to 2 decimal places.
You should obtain 1.14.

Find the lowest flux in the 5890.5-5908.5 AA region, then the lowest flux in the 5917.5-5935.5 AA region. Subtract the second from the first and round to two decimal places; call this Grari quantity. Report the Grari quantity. 0.07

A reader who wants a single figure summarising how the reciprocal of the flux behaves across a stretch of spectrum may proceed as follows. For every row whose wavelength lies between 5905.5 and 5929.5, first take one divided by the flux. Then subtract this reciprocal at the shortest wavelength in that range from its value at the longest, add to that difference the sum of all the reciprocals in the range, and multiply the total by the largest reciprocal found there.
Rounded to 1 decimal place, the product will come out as 4.0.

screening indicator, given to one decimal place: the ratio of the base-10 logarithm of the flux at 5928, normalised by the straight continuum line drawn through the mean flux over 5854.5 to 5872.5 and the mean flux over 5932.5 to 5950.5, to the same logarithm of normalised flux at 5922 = 1.0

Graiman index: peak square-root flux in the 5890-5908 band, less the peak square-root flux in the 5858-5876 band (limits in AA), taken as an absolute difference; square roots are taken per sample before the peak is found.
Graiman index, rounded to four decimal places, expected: 0.0137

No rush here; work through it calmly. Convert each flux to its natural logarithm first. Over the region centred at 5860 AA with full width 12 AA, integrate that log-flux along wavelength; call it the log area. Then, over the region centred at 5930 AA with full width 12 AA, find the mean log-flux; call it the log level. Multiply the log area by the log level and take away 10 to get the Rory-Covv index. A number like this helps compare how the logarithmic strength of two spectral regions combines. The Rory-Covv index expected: -8.6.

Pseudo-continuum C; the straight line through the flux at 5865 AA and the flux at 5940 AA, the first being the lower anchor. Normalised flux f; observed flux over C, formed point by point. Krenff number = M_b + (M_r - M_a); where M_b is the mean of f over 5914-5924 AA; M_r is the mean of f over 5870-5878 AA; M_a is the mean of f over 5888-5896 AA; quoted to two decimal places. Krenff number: 1.17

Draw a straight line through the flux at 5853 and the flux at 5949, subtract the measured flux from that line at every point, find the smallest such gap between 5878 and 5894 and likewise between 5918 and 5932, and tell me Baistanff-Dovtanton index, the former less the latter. 0.10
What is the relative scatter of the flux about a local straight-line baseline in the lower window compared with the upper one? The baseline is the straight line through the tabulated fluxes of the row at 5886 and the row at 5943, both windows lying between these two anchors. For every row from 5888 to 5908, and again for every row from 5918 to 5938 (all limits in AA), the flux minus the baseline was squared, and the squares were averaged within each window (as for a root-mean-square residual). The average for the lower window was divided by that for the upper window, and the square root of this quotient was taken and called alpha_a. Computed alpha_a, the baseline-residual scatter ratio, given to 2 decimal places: 0.34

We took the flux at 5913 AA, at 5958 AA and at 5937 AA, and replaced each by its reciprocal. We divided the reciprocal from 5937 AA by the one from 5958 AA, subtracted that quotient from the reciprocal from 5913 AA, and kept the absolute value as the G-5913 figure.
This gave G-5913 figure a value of 0.47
